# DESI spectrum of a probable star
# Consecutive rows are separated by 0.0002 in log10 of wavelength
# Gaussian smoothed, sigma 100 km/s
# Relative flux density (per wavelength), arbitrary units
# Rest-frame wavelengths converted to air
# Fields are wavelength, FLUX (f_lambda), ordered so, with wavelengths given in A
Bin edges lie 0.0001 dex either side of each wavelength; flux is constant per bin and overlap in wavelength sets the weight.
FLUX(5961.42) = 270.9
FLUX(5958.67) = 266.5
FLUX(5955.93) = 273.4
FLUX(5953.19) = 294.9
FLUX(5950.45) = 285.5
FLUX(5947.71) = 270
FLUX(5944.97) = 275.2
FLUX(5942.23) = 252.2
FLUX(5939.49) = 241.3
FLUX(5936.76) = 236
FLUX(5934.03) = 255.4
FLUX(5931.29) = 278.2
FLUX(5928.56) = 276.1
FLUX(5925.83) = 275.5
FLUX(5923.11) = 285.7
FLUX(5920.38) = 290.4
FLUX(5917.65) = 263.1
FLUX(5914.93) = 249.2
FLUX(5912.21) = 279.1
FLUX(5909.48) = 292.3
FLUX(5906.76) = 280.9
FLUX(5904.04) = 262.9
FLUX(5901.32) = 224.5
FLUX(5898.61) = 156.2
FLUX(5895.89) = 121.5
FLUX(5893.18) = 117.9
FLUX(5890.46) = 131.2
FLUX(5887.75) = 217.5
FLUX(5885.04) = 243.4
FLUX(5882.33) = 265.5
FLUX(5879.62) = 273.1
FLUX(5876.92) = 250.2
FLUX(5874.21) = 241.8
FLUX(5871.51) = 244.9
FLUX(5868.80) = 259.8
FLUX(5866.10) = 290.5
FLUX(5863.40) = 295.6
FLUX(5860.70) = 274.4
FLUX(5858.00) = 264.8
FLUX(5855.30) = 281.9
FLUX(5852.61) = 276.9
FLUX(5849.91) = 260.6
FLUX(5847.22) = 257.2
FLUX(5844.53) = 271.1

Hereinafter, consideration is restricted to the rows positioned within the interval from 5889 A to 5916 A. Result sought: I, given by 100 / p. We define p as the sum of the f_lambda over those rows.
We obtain 0.0473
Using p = 2116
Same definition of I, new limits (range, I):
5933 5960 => 0.0377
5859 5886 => 0.0379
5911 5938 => 0.0372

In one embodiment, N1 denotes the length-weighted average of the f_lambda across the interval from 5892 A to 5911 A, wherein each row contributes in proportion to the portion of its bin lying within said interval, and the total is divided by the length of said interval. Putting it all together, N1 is 209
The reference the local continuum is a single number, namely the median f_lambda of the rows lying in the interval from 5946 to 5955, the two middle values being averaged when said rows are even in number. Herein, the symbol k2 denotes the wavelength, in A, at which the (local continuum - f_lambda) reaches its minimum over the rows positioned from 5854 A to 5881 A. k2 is 5863.40 A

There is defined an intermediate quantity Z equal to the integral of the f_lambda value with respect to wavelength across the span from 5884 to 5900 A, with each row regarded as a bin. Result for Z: 2611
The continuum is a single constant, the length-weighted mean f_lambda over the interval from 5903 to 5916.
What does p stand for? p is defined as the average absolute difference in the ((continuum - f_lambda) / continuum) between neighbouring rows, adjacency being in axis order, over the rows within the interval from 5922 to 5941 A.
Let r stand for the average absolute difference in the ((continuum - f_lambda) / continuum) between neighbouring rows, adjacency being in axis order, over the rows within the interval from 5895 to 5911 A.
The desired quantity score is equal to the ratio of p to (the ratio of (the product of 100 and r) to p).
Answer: 0.0001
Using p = 0.037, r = 0.125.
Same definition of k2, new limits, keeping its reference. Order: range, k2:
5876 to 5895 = 5879.62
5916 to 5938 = 5920.38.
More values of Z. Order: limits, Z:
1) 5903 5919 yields 4343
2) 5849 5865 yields 4421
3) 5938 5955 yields 4585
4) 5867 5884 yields 4362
